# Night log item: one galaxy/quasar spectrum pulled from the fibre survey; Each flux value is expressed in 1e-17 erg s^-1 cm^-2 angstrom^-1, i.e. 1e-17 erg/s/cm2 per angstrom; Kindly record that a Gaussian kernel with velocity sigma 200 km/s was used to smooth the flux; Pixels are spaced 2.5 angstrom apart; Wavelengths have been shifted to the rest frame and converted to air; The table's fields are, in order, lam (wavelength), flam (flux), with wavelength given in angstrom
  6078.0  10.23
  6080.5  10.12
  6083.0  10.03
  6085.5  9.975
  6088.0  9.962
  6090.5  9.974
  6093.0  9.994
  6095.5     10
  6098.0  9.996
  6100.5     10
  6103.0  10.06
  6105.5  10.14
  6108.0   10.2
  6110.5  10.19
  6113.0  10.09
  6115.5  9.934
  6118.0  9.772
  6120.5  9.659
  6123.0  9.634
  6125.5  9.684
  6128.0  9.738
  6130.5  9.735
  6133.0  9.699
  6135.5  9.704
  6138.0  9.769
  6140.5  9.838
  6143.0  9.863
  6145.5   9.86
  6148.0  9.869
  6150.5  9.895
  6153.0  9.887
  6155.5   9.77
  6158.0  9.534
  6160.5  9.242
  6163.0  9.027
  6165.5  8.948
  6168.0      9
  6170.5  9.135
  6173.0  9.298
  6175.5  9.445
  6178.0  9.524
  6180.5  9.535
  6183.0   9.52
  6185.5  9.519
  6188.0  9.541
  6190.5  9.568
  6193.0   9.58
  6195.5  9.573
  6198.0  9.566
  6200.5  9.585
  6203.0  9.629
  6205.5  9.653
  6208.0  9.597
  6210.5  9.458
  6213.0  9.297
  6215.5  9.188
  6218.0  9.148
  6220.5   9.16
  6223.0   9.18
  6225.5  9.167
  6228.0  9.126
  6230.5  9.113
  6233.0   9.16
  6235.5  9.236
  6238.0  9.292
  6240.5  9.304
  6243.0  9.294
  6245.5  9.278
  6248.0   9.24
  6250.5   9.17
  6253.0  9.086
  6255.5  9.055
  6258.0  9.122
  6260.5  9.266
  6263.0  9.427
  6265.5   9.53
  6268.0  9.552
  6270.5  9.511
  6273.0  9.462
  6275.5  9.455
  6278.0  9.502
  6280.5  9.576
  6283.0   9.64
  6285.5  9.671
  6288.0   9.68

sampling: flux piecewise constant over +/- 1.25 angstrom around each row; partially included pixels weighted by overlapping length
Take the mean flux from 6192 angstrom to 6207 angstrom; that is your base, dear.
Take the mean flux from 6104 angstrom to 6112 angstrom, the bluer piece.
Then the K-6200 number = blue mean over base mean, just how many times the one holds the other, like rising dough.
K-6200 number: 1.060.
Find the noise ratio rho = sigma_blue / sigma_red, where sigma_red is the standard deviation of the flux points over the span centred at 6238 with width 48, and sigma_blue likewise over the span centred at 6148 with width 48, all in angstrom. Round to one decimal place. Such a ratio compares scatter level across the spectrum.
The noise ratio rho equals 4.5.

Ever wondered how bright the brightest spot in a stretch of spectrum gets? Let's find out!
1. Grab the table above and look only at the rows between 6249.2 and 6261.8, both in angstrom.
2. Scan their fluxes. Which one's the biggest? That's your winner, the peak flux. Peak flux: 9.266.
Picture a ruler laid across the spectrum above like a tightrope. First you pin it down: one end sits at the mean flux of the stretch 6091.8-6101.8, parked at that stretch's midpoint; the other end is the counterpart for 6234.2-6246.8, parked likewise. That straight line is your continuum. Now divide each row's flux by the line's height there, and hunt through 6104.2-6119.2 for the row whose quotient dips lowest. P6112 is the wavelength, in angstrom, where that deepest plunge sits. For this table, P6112 6118.0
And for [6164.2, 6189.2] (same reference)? 6165.5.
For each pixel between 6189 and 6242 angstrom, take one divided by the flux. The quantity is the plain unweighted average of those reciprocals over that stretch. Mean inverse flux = 0.107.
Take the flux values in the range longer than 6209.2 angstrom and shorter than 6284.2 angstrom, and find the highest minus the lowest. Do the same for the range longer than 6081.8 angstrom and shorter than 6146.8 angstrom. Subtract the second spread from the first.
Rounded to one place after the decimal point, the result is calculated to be 0.0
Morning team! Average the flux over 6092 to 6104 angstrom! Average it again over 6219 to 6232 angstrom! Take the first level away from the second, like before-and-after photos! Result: -0.86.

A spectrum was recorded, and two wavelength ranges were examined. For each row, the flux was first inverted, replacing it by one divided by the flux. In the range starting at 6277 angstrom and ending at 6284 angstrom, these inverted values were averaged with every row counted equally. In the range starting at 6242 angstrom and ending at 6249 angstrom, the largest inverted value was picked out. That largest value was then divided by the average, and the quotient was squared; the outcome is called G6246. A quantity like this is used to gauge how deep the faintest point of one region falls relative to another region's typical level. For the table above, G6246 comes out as 1.07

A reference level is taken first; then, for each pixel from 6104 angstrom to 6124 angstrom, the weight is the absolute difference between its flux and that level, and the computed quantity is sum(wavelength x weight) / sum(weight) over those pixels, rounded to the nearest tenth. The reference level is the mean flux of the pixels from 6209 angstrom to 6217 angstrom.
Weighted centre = 6112.4 angstrom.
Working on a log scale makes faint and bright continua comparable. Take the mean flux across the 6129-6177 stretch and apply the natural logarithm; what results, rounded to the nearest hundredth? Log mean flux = 2.26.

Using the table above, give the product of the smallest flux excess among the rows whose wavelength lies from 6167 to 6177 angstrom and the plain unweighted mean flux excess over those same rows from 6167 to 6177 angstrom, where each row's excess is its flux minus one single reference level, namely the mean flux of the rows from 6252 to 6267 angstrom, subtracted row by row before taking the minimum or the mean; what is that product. 0.01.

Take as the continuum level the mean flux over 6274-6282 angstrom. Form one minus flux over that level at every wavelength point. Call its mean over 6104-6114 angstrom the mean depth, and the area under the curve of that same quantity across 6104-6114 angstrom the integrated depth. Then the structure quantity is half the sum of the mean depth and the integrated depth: -0.37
